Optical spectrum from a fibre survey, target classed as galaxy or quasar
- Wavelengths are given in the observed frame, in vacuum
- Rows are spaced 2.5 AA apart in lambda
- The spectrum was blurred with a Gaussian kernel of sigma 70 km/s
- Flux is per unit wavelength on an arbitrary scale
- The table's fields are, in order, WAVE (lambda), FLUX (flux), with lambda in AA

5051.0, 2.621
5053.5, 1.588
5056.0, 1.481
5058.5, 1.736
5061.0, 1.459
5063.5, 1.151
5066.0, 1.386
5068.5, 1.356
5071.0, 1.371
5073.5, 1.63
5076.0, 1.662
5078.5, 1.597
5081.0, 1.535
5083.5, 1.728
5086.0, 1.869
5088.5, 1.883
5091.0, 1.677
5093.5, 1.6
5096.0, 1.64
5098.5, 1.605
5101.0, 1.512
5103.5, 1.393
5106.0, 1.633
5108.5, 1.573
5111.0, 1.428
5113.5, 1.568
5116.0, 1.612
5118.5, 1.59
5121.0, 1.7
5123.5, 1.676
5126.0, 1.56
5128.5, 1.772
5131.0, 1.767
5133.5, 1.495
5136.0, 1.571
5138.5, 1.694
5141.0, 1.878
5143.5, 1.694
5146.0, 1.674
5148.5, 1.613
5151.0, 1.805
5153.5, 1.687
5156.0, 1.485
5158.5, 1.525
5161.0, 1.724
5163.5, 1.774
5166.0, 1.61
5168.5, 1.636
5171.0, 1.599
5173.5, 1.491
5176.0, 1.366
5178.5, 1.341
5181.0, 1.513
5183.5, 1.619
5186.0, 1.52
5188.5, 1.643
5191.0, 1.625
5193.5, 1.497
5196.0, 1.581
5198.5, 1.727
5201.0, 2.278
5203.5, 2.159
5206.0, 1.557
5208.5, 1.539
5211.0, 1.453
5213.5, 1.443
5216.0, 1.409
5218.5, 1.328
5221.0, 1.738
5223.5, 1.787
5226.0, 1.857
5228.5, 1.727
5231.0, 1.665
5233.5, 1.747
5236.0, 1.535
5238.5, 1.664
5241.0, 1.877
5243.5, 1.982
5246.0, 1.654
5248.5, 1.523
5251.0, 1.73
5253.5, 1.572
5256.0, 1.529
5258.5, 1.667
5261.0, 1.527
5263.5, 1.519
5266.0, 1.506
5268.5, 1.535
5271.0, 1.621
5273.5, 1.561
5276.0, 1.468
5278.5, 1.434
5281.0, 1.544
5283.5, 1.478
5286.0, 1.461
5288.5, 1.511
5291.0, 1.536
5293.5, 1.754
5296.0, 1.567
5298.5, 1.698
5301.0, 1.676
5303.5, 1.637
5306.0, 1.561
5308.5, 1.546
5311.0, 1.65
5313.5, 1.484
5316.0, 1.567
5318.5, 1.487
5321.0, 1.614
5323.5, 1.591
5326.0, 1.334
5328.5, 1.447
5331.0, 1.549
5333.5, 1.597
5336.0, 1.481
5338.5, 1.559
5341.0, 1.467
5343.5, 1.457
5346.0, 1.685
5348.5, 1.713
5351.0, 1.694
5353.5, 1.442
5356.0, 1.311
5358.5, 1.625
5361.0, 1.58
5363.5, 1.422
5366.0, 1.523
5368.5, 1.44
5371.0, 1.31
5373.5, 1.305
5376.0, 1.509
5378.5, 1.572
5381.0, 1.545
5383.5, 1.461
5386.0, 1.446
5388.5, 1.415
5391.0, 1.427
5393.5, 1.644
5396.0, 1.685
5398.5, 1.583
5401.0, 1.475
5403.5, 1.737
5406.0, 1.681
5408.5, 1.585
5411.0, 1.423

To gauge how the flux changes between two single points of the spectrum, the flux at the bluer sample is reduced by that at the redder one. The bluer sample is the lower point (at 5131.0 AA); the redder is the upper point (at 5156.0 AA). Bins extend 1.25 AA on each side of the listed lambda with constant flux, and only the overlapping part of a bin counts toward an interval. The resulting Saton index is 0.28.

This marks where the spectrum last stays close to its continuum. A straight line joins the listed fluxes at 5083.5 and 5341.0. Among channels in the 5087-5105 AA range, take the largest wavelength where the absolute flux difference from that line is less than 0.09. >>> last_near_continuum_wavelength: 5096.0 AA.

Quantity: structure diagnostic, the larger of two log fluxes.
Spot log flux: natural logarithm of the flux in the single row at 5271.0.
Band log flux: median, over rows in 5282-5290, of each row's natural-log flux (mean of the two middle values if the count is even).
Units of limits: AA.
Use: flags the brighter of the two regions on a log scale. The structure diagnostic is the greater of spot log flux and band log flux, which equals 0.48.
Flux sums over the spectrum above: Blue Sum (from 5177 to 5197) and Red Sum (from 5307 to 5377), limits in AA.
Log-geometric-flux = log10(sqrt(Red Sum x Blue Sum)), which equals 1.36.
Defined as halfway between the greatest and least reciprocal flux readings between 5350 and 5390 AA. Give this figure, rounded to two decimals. 0.68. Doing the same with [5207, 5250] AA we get 0.63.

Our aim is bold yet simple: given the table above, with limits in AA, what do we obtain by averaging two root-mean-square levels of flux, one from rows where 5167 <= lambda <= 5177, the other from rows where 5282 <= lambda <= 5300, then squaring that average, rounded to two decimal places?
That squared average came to 2.41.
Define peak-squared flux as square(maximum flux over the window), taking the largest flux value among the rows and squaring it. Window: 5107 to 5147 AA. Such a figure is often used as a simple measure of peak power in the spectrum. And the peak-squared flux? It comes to 3.53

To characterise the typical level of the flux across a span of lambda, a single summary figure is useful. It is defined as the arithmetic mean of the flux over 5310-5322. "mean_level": 1.56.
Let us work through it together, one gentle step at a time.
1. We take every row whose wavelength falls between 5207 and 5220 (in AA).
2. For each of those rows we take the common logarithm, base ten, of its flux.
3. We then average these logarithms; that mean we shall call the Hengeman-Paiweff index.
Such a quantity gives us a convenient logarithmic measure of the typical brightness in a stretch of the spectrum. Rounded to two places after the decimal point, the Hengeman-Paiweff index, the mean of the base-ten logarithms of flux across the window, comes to 0.16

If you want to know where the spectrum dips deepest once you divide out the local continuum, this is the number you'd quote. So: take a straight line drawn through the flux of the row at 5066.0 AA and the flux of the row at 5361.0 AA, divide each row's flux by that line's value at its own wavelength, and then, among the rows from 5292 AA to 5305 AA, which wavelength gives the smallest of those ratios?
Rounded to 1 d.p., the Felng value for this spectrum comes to 5296.0 AA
